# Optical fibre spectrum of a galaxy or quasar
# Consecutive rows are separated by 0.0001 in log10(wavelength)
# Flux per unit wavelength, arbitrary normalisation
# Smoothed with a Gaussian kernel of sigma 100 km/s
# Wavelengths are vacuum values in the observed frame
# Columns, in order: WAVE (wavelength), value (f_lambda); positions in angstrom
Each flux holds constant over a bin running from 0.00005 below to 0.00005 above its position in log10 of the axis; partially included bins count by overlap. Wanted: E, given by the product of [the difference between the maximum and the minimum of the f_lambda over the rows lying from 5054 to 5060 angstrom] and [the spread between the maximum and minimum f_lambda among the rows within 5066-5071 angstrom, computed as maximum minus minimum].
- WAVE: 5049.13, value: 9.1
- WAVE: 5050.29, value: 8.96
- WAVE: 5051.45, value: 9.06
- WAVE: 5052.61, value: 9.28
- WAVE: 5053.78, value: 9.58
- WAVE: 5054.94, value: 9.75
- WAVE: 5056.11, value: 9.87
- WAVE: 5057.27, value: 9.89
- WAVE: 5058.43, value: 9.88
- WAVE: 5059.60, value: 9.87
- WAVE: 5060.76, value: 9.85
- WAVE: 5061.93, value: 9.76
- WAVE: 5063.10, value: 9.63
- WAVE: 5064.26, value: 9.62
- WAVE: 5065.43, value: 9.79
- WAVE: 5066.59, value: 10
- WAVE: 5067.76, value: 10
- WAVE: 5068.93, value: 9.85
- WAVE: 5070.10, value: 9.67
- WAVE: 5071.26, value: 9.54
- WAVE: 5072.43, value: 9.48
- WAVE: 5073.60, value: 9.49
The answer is 0.05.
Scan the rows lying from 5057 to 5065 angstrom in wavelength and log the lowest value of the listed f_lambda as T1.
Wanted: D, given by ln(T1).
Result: 2.26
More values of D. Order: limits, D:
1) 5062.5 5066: 2.26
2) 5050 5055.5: 2.19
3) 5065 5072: 2.26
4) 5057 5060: 2.29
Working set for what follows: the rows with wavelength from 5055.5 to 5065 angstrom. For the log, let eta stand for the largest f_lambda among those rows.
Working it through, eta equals 9.89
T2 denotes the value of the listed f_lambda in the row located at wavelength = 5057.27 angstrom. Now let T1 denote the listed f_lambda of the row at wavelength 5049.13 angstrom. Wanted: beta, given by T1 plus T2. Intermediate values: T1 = 9.1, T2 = 9.89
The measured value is 18.99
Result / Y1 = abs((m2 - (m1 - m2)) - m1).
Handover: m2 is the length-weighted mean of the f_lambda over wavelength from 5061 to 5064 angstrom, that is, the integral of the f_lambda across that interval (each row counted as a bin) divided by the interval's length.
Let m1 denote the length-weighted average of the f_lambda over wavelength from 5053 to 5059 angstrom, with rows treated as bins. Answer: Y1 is 0.17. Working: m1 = 9.78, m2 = 9.70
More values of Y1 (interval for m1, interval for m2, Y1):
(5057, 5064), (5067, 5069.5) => 0.21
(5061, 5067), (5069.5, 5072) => 0.30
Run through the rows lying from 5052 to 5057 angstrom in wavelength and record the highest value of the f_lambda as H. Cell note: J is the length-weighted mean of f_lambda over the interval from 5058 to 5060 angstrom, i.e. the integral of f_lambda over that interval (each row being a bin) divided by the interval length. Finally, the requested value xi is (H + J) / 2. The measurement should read 9.86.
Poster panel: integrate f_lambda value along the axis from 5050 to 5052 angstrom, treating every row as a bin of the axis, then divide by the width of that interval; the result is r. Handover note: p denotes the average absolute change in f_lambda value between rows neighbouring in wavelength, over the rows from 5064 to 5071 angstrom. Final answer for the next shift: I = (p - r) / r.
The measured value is -0.984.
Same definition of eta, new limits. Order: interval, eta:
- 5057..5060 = 9.89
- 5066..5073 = 10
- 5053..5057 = 9.87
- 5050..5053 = 9.28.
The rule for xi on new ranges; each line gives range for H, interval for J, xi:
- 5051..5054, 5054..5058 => 9.71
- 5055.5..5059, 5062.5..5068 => 9.84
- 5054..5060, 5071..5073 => 9.69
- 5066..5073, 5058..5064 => 9.89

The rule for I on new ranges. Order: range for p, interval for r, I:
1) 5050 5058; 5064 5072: -0.984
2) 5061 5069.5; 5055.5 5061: -0.989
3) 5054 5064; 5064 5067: -0.994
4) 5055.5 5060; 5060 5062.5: -0.999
